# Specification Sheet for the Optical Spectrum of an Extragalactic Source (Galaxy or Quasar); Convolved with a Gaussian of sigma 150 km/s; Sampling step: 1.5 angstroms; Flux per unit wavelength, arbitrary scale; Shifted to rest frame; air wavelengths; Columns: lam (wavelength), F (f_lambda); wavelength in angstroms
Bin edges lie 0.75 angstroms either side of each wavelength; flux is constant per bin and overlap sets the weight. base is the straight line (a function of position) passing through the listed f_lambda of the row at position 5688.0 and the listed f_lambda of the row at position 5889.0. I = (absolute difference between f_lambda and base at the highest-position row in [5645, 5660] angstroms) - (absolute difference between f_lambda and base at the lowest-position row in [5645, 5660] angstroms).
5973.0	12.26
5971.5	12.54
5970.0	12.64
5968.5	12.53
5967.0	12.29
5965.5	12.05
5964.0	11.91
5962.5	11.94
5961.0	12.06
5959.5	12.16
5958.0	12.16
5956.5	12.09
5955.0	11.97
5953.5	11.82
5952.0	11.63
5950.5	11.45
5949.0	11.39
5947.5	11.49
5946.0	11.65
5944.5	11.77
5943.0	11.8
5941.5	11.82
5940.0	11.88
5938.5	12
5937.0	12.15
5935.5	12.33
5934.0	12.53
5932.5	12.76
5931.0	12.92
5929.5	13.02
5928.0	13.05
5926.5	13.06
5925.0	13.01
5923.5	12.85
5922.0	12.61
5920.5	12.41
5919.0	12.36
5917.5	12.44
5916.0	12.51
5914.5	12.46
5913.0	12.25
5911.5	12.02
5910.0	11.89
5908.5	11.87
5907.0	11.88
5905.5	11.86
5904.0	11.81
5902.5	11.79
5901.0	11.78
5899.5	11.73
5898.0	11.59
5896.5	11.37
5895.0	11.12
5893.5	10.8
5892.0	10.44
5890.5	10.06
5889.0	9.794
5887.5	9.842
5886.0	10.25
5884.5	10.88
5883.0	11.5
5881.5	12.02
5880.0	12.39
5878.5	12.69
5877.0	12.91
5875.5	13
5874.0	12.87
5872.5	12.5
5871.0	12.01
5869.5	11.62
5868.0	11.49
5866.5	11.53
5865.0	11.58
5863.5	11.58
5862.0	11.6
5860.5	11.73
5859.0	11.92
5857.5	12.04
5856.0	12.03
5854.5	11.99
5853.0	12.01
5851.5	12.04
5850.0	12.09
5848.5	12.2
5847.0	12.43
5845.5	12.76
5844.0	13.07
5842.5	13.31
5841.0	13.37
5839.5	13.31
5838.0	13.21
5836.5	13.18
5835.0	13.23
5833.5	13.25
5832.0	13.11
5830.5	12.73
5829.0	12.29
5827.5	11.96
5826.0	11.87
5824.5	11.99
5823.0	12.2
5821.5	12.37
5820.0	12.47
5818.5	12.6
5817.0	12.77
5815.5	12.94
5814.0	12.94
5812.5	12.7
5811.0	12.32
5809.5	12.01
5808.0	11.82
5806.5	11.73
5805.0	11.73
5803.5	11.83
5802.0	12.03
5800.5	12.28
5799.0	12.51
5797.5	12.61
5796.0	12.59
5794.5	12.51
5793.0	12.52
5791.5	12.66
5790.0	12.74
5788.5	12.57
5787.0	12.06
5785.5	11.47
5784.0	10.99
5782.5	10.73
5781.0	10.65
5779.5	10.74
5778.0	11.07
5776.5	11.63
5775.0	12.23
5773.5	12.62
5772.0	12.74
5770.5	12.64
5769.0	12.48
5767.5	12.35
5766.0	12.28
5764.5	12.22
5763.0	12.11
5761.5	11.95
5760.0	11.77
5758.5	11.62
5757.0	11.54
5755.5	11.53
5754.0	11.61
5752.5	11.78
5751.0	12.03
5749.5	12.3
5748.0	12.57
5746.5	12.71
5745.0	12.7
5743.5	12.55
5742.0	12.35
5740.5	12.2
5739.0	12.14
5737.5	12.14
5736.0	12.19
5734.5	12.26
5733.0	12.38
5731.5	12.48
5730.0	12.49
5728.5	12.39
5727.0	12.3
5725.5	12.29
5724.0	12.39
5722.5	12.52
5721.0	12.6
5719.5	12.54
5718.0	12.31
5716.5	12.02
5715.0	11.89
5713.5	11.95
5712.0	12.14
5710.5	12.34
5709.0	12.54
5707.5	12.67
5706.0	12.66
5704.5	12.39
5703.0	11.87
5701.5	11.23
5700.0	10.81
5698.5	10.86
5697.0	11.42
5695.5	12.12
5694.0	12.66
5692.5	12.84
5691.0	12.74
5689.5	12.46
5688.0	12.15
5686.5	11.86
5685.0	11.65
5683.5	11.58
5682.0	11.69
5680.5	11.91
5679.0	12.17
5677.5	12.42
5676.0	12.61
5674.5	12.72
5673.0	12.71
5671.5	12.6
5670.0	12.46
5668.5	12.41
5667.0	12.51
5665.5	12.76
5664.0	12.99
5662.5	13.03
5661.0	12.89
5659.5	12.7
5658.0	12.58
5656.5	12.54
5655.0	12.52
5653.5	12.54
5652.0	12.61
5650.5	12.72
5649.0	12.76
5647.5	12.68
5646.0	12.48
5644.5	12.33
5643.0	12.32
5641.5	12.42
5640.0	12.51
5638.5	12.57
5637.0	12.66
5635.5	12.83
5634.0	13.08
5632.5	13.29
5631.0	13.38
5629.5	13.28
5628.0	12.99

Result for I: 0.1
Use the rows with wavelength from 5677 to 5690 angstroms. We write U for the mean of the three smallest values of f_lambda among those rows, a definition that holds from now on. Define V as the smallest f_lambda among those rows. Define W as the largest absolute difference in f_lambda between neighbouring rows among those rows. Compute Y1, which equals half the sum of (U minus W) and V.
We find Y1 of 11.5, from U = 11.6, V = 11.58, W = 0.31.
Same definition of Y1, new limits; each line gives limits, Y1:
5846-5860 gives 11.8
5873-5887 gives 10.2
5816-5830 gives 11.7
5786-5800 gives 12.0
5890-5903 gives 10.1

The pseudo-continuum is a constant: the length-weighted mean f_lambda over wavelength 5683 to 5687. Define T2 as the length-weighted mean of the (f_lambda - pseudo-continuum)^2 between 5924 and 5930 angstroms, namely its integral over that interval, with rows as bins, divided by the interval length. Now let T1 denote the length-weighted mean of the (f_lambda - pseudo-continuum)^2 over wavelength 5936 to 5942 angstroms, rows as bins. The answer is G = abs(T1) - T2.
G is -1.7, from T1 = 0.1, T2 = 1.8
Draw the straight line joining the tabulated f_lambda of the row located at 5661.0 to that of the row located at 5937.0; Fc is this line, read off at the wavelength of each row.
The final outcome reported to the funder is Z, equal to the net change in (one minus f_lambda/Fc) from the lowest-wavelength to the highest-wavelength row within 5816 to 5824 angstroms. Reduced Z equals 0.04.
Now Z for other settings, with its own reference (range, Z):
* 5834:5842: -0.01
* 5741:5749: -0.02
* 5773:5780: 0.15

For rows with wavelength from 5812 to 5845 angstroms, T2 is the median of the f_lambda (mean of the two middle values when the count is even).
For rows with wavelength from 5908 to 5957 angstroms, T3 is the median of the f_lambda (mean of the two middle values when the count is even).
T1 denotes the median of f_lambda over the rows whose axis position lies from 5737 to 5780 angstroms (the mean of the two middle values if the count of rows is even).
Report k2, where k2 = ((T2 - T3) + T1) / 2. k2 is 6.45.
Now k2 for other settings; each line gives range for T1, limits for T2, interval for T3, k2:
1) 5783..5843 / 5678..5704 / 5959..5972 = 6.11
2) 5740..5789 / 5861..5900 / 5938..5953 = 5.99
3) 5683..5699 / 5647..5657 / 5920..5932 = 5.88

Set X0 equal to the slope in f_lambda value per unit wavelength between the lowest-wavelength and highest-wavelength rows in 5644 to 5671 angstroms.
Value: 0.01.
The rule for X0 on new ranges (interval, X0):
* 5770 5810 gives -0.02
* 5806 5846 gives 0.03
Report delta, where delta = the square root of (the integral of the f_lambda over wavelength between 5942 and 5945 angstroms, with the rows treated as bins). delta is 5.95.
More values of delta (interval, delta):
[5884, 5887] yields 5.61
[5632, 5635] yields 6.28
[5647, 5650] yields 6.18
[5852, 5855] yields 6.00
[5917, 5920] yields 6.10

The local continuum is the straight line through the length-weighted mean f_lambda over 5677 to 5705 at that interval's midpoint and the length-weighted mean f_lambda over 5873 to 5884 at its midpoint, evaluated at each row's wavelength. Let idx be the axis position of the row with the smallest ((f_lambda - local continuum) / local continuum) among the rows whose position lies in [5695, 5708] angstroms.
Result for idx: 5700.0 angstroms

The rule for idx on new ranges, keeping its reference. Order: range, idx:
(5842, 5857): 5854.5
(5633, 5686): 5683.5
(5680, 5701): 5700.0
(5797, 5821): 5806.5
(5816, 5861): 5860.5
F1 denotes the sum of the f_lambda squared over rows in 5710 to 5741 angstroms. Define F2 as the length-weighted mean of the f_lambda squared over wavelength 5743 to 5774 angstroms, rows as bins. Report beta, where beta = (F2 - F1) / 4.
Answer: -755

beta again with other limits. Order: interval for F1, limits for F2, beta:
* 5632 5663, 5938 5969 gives -808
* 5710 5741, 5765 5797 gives -756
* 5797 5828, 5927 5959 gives -755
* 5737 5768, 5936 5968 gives -736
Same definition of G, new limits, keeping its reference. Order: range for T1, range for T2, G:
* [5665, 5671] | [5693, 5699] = 0.2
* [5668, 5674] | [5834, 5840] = -1.6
